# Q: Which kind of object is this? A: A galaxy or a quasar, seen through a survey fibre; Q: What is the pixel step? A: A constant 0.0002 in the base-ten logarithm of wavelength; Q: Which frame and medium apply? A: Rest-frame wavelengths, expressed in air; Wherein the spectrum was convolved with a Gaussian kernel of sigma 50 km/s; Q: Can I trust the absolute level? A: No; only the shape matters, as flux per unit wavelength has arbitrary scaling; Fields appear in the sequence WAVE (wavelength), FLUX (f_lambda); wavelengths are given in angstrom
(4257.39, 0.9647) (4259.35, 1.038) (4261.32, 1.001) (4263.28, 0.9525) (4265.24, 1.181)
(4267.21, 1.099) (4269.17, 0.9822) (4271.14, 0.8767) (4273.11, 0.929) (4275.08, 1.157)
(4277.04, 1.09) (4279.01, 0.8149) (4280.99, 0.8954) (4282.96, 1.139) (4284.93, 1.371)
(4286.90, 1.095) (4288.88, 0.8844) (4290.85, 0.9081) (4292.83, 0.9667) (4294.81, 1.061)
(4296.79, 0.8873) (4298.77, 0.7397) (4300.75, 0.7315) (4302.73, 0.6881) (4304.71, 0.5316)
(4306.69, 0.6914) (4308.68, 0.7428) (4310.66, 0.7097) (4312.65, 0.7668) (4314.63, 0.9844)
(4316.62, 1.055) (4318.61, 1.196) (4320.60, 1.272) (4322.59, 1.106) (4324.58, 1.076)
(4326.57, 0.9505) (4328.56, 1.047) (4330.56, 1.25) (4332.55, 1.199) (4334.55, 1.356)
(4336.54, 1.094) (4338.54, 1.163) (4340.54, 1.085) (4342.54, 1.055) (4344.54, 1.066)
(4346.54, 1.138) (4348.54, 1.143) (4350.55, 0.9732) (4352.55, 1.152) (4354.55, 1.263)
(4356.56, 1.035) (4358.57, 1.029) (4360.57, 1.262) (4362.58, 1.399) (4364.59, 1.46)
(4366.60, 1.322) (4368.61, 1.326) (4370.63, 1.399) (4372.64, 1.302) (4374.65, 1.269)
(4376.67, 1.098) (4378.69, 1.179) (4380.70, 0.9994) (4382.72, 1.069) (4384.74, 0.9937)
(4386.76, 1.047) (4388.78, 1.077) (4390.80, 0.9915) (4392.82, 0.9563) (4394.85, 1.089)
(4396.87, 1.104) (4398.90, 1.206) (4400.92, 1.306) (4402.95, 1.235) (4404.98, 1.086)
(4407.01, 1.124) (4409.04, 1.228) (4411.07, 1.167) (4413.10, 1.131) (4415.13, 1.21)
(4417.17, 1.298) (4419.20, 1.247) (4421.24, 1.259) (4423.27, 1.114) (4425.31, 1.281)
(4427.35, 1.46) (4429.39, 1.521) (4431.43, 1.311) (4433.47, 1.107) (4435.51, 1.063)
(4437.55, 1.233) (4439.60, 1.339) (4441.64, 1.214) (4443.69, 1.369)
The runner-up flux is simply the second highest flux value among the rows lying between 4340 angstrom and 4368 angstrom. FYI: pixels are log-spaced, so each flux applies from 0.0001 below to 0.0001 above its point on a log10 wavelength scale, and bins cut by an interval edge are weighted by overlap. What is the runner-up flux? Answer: 1.399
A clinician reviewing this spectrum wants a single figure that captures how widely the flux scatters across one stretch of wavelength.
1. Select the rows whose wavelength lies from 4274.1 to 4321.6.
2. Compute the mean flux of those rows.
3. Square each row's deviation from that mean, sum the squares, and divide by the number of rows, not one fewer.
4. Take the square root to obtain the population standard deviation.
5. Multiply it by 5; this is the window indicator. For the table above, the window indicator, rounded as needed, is 1.0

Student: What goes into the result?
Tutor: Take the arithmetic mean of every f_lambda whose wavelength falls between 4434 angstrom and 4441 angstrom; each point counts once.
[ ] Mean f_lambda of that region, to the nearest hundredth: 1.21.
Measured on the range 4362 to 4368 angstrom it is 1.39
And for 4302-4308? 0.64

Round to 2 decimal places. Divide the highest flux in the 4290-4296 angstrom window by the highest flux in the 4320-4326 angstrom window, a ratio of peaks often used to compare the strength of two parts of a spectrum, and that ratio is 0.83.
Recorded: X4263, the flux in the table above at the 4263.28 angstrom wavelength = 0.9525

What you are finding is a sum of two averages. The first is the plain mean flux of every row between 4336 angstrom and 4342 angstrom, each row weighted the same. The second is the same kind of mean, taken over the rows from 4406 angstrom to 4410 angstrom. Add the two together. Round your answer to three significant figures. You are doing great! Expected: 2.29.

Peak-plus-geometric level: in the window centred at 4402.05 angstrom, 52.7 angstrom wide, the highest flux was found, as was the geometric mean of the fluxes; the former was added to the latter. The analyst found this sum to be 2.61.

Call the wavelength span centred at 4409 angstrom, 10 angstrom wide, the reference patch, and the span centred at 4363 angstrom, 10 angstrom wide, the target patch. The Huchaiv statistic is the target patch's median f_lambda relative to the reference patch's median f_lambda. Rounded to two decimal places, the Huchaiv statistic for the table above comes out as 1.17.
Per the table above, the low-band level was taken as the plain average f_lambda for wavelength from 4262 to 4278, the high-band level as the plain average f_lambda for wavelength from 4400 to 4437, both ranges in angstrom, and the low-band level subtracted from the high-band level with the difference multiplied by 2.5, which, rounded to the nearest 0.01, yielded 0.49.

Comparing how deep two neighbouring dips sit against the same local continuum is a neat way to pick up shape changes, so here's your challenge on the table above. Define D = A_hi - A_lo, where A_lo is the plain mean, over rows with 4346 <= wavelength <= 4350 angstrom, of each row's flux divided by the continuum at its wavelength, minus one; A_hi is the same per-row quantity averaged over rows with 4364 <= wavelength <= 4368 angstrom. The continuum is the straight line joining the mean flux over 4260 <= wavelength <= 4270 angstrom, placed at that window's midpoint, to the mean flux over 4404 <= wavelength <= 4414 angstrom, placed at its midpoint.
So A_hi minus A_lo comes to 0.2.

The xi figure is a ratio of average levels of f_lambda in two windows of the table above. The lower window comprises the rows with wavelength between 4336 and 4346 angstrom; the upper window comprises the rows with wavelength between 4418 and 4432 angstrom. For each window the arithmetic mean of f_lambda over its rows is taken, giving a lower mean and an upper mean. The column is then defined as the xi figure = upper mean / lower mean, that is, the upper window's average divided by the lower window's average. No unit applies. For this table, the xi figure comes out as 1.20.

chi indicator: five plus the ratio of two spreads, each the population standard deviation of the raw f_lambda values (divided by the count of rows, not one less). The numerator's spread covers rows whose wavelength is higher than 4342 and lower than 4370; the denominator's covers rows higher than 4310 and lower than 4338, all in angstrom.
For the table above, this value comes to 5.83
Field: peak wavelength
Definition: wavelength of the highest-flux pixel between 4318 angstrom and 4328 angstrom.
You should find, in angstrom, 4320.60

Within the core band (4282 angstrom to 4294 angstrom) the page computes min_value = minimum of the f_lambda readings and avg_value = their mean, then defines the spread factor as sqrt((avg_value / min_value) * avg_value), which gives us 1.13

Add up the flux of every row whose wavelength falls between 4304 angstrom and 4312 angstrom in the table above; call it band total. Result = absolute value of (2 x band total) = 5.4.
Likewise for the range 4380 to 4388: 8.2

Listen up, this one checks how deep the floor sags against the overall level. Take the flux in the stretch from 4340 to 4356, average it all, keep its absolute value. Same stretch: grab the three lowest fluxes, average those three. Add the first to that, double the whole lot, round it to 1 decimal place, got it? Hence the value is 4.3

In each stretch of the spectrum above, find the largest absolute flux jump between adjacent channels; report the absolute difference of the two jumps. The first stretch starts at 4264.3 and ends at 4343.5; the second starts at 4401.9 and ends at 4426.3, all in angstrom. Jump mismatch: 0.11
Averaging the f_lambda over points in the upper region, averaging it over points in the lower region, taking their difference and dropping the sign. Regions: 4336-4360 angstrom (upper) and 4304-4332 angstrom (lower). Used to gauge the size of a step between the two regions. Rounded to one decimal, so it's 0.1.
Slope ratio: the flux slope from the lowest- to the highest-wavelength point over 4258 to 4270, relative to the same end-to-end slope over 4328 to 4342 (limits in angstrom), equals -1.8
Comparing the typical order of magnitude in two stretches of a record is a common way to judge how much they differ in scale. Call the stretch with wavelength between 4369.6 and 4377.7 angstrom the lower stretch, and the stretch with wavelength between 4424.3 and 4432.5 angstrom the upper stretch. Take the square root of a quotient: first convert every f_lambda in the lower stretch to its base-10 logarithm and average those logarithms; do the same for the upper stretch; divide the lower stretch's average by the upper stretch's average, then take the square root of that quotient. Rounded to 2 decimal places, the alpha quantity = 0.84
